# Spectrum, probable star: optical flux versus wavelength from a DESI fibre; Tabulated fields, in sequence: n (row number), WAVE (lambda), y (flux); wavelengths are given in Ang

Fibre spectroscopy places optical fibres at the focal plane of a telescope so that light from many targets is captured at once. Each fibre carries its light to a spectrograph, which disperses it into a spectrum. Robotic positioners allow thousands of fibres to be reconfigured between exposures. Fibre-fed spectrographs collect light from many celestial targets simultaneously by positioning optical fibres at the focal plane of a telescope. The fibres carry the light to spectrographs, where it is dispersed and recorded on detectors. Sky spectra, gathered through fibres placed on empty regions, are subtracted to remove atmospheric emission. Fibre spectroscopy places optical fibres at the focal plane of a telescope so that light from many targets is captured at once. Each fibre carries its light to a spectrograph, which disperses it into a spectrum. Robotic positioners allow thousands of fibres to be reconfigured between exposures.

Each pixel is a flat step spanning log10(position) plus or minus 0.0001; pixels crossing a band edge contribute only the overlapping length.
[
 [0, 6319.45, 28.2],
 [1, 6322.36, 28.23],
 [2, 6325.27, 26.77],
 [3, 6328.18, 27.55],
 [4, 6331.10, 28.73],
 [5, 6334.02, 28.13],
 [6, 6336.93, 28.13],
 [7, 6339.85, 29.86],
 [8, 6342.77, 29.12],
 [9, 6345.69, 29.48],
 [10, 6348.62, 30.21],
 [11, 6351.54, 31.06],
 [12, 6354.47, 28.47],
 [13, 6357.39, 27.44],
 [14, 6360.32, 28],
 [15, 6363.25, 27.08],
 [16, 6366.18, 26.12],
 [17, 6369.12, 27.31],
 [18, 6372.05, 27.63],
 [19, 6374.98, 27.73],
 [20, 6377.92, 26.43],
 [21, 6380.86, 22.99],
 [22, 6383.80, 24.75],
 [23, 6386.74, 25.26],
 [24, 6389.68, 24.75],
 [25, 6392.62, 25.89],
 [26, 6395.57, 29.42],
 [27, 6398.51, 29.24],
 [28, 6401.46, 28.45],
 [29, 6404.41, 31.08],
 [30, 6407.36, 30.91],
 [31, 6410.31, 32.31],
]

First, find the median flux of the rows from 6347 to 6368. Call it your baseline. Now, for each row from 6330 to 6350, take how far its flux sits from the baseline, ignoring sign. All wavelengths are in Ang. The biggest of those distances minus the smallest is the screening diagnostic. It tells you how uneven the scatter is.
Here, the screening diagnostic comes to 2.1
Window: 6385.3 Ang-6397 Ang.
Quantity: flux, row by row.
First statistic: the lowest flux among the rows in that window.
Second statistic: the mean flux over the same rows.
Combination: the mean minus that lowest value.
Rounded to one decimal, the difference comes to 1.6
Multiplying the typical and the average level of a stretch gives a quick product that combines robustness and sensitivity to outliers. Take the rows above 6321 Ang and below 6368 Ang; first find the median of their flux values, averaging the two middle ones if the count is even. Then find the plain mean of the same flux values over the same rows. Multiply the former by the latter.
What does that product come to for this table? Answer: 800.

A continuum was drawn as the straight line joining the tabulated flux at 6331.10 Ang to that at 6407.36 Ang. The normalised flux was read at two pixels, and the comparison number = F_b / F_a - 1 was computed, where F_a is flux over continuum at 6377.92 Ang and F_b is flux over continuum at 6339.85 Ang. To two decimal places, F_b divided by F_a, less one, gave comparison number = 0.17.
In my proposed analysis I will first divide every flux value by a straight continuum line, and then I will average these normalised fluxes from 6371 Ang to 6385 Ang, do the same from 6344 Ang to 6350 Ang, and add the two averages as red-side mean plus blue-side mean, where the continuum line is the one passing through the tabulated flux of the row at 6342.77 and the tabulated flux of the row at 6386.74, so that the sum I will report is 2.03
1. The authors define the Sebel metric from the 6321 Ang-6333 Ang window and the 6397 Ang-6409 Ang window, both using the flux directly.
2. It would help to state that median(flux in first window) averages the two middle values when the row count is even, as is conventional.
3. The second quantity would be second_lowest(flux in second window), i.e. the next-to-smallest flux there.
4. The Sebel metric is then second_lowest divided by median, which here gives 1.05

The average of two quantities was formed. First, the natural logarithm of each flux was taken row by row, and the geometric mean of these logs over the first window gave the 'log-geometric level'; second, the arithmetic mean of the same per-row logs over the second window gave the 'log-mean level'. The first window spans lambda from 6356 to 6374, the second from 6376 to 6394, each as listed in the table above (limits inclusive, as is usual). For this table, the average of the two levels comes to 3.26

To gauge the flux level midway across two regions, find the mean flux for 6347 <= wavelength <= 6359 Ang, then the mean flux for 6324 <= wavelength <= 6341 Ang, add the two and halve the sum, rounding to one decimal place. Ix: 28.7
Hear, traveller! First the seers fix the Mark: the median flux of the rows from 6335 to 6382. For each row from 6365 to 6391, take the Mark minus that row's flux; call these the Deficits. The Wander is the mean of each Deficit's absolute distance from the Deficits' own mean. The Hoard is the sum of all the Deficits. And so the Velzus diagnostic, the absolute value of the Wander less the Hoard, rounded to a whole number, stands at 17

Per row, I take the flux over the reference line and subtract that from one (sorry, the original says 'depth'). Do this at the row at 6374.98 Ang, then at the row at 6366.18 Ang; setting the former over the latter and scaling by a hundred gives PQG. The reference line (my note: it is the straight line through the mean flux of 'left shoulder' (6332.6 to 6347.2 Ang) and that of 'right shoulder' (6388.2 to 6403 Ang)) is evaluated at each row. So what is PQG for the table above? 16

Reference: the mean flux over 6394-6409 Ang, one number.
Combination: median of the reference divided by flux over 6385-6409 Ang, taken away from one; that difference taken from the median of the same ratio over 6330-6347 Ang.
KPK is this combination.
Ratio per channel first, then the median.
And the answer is 1.06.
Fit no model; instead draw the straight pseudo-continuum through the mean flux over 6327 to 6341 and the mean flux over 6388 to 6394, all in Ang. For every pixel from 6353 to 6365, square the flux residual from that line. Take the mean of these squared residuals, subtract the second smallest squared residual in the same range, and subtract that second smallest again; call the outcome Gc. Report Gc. 0.45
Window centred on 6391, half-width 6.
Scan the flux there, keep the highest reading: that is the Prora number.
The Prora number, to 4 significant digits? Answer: 29.42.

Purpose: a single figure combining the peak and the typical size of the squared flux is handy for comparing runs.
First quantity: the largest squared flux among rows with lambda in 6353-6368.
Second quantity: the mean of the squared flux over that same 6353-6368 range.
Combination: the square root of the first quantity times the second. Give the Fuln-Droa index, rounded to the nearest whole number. 781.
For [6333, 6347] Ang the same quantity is 865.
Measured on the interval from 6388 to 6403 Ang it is 812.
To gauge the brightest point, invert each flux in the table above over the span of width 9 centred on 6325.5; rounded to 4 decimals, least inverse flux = 0.0354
